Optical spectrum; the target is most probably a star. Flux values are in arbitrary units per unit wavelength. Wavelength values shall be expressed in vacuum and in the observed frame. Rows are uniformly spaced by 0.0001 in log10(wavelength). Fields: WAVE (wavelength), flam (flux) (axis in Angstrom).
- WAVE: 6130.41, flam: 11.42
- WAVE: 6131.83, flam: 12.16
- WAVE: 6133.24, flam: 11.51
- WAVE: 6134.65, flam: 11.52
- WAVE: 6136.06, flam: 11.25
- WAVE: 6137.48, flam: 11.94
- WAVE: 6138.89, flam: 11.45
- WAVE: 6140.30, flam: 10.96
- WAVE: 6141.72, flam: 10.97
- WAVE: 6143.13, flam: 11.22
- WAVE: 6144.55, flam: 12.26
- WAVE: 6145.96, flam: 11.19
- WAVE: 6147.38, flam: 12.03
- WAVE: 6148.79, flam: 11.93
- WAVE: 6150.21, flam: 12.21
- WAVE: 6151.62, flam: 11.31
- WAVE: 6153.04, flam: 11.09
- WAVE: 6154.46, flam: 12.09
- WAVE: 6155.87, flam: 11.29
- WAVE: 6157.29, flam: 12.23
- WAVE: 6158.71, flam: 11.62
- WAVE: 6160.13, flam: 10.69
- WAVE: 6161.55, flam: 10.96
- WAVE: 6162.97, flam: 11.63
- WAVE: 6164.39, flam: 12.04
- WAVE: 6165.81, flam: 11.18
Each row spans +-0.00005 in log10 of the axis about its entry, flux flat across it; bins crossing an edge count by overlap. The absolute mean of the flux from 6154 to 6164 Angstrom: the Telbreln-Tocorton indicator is 11.5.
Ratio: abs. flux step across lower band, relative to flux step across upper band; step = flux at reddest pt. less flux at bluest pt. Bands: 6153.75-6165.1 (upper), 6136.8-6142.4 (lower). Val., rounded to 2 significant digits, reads -19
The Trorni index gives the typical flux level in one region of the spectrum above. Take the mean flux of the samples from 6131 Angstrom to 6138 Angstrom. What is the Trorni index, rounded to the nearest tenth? 11.7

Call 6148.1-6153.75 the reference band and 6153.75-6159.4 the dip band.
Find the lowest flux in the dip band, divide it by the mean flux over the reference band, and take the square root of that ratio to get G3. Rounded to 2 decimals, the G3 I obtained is 0.99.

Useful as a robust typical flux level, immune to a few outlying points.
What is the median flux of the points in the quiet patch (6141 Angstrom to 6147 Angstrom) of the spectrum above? 11.2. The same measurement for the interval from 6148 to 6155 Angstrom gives 11.9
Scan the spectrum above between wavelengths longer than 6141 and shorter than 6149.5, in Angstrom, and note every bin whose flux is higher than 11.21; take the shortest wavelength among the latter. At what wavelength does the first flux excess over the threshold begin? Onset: 6143.13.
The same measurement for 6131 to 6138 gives 6131.83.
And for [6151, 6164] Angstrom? 6151.62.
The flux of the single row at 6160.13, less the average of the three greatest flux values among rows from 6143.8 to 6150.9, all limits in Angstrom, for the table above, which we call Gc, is -1.5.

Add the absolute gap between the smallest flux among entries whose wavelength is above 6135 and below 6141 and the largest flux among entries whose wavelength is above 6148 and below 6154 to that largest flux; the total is 13.46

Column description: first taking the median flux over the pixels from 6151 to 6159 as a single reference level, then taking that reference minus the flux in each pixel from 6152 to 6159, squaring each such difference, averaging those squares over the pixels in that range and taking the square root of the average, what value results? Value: 0.484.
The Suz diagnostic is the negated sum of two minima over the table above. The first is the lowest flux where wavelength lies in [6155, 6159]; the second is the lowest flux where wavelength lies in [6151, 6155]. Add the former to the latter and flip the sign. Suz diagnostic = -22.4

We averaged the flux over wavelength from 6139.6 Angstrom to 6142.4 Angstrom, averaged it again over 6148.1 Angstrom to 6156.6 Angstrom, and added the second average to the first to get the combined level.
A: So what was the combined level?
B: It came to 22.6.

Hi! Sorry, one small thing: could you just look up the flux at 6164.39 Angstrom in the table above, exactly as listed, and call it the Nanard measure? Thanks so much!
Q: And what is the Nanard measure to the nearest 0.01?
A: 12.04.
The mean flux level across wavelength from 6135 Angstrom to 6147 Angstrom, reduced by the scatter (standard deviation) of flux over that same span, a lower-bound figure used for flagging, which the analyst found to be 11.0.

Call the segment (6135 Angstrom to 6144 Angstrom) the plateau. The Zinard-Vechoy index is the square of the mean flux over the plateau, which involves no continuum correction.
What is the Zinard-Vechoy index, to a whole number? 128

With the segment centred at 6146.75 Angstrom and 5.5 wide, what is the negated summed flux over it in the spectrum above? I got -47.4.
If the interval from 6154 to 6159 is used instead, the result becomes -47.2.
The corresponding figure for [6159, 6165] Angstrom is -45.3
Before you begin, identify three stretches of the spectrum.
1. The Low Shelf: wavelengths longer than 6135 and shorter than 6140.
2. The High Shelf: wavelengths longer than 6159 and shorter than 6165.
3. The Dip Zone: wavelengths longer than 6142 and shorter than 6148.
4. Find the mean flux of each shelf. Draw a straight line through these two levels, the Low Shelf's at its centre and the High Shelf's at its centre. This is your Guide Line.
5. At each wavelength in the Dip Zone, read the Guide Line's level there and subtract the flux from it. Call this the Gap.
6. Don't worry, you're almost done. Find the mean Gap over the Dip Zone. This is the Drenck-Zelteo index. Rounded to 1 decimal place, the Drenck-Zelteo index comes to -0.2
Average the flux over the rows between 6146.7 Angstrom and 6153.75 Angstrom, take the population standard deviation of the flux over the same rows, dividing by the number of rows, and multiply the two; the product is 5.1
